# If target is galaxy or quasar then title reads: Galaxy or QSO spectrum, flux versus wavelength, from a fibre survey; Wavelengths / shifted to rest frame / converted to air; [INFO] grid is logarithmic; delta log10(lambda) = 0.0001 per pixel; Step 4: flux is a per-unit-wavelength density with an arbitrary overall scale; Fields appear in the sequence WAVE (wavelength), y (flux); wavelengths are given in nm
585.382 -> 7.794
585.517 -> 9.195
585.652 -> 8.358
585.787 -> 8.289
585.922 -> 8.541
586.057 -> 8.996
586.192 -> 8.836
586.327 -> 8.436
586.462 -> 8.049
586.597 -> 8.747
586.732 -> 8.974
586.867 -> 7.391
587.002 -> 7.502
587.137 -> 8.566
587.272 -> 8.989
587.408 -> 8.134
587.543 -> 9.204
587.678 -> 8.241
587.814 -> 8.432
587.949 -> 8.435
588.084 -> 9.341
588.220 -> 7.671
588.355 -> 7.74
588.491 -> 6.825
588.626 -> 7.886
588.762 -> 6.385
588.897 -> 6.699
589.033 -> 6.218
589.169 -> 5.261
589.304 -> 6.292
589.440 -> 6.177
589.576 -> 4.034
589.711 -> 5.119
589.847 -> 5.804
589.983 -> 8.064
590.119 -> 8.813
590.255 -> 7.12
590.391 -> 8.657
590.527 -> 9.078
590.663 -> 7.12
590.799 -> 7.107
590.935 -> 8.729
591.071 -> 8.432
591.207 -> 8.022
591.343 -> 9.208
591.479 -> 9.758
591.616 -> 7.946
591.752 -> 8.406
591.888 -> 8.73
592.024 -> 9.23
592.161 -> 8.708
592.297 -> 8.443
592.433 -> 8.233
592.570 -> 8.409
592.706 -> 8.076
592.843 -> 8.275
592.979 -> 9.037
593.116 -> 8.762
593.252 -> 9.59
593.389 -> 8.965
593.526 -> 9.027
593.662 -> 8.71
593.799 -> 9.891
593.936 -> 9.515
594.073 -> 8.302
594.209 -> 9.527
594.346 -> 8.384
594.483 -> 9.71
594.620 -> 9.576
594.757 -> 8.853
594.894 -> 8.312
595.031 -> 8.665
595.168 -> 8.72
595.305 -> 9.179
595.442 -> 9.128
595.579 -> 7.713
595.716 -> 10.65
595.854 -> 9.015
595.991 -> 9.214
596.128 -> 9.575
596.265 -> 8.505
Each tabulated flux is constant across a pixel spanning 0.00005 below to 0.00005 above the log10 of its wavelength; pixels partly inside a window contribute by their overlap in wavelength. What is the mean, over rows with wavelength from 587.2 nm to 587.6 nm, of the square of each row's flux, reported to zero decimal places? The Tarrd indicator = 77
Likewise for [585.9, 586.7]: 74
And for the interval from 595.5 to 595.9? 85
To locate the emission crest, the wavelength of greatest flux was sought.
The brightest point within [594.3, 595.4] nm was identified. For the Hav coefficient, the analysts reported 594.483 nm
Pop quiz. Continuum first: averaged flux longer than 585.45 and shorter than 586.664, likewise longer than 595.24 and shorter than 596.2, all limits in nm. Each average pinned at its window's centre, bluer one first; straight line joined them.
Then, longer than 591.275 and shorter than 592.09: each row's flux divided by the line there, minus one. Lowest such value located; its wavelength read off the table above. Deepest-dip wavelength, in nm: 591.616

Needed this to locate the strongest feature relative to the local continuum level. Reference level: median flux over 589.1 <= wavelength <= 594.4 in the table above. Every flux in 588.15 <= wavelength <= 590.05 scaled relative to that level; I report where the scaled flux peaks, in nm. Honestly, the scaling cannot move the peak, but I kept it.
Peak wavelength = 589.983 nm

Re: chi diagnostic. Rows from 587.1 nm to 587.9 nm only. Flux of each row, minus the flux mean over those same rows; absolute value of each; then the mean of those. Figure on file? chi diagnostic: 0.33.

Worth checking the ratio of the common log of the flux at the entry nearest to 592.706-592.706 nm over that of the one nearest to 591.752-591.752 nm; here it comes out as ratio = 0.98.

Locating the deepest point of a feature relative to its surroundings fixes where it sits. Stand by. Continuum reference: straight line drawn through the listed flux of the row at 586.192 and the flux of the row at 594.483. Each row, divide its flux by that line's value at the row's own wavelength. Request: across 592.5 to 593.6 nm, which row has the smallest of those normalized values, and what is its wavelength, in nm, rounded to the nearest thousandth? 592.706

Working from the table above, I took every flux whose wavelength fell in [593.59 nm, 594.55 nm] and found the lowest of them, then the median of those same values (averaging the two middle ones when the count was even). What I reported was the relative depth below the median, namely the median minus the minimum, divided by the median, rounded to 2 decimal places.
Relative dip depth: 0.13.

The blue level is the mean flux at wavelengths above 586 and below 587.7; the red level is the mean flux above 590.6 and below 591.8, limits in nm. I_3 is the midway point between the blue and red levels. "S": 8.4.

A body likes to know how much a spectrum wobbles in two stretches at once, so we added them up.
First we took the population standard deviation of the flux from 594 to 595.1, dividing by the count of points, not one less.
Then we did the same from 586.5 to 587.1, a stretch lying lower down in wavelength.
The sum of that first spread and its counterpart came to 1.28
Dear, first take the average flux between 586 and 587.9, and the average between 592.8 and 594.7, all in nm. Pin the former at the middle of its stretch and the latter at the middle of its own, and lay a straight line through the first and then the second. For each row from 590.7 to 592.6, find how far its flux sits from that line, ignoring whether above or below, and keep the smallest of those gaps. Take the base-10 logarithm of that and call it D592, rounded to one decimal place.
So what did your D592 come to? -1.0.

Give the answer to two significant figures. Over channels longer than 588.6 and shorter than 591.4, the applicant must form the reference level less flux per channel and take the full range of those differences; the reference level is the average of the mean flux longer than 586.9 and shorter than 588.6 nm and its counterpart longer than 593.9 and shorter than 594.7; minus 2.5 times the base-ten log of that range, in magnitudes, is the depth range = -1.8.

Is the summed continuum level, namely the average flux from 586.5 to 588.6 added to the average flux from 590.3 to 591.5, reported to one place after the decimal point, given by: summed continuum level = 16.7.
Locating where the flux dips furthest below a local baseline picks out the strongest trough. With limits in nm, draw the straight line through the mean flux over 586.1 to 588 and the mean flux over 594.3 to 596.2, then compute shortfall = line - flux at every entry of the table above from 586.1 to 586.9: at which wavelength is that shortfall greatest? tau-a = 586.867 nm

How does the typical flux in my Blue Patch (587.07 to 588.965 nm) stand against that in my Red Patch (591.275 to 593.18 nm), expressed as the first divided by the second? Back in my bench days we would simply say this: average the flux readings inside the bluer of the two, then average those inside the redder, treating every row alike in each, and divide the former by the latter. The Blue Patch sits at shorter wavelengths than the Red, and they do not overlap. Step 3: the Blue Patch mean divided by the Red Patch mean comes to 0.93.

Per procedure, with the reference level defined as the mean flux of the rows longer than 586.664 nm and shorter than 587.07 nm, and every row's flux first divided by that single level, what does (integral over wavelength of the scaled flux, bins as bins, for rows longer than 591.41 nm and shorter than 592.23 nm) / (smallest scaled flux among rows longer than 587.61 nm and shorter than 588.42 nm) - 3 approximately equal -2.06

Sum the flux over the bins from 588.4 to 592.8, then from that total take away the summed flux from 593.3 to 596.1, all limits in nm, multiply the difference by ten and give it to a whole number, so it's 619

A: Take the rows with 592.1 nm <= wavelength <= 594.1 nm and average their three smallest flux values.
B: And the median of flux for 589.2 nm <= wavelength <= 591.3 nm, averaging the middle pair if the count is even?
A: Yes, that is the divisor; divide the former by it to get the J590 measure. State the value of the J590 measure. 1.15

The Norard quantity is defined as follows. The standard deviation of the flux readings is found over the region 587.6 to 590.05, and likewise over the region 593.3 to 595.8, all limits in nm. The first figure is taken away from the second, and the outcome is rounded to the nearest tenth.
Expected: -0.7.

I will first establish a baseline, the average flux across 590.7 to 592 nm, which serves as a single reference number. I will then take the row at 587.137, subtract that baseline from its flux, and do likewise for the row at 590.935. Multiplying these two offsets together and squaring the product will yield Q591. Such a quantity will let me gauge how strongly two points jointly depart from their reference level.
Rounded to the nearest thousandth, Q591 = 0.000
